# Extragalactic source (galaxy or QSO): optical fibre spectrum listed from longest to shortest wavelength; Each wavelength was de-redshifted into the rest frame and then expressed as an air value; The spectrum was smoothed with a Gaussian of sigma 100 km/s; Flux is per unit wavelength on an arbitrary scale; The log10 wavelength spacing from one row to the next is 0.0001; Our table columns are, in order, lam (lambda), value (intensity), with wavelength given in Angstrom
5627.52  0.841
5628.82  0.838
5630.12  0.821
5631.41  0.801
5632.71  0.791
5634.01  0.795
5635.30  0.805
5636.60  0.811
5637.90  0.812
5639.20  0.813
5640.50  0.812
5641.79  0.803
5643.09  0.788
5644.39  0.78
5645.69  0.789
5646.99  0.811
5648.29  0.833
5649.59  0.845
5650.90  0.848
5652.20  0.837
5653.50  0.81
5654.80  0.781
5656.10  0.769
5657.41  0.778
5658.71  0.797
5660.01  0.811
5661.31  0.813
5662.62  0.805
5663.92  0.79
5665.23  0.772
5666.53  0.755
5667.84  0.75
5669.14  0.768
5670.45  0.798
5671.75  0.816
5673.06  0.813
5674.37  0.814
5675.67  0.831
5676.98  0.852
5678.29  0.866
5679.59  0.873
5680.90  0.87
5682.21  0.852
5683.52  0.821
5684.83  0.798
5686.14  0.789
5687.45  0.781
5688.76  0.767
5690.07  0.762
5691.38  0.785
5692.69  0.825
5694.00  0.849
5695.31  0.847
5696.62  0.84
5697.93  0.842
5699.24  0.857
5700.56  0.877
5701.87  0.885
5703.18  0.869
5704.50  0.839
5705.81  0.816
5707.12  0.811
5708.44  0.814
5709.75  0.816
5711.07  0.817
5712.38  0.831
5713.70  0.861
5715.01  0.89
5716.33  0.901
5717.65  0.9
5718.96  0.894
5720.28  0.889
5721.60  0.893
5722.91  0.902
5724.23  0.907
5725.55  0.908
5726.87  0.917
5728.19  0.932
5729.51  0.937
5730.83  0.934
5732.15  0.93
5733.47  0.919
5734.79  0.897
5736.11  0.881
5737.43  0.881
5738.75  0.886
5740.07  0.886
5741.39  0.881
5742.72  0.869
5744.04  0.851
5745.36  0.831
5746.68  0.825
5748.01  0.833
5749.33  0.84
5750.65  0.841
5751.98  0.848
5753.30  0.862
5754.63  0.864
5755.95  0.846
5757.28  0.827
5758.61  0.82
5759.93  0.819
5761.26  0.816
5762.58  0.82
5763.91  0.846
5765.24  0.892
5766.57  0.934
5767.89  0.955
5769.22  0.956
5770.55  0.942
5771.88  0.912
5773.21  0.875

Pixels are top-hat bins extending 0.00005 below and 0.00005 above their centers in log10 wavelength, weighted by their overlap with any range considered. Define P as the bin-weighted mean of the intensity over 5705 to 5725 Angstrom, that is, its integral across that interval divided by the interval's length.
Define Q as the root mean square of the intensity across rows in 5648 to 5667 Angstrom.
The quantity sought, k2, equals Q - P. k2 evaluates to -0.06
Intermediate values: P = 0.86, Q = 0.80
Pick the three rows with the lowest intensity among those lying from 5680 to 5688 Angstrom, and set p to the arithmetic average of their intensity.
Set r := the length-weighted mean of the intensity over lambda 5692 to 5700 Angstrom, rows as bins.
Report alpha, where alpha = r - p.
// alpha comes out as 0.05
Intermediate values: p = 0.79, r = 0.844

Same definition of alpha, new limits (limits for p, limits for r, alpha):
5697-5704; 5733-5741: 0.04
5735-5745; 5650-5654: -0.03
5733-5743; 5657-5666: -0.08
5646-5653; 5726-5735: 0.10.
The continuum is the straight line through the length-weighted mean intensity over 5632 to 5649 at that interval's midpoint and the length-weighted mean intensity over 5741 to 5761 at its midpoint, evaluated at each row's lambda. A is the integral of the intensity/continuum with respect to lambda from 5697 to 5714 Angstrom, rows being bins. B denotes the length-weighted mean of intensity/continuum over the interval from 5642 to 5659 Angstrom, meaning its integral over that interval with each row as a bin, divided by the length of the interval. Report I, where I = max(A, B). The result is 17.3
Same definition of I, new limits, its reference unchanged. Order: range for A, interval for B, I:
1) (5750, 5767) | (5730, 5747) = 17.0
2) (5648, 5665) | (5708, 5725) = 17.0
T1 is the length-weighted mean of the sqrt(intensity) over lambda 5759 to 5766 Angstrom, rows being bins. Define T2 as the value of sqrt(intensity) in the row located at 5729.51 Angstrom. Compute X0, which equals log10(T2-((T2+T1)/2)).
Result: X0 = -1.6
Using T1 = 0.916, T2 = 0.968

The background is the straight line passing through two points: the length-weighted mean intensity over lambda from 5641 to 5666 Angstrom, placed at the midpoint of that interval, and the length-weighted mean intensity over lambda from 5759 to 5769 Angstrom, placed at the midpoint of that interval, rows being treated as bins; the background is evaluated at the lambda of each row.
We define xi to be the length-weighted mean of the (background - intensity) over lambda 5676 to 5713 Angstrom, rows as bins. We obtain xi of -0.002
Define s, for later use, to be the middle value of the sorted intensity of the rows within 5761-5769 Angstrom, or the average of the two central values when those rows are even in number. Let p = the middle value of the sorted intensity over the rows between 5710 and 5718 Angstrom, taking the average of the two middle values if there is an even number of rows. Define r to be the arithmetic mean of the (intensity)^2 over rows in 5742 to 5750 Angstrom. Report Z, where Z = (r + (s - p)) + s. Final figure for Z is 1.57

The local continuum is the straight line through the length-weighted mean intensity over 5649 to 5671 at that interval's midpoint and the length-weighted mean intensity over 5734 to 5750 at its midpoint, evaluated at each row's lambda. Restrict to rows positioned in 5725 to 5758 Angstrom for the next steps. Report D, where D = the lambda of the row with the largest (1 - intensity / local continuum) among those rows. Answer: 5757.28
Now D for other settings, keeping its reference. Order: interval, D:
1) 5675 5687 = 5686.14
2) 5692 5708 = 5707.12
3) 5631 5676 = 5667.84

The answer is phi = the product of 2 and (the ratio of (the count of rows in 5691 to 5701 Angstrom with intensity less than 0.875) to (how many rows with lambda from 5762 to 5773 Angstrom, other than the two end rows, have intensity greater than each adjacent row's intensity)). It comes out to 14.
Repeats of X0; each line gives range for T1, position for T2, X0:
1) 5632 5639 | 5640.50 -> -2.6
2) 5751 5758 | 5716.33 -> -1.8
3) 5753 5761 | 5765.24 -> -1.8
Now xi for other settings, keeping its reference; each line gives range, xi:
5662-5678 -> 0.015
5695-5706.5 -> -0.020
